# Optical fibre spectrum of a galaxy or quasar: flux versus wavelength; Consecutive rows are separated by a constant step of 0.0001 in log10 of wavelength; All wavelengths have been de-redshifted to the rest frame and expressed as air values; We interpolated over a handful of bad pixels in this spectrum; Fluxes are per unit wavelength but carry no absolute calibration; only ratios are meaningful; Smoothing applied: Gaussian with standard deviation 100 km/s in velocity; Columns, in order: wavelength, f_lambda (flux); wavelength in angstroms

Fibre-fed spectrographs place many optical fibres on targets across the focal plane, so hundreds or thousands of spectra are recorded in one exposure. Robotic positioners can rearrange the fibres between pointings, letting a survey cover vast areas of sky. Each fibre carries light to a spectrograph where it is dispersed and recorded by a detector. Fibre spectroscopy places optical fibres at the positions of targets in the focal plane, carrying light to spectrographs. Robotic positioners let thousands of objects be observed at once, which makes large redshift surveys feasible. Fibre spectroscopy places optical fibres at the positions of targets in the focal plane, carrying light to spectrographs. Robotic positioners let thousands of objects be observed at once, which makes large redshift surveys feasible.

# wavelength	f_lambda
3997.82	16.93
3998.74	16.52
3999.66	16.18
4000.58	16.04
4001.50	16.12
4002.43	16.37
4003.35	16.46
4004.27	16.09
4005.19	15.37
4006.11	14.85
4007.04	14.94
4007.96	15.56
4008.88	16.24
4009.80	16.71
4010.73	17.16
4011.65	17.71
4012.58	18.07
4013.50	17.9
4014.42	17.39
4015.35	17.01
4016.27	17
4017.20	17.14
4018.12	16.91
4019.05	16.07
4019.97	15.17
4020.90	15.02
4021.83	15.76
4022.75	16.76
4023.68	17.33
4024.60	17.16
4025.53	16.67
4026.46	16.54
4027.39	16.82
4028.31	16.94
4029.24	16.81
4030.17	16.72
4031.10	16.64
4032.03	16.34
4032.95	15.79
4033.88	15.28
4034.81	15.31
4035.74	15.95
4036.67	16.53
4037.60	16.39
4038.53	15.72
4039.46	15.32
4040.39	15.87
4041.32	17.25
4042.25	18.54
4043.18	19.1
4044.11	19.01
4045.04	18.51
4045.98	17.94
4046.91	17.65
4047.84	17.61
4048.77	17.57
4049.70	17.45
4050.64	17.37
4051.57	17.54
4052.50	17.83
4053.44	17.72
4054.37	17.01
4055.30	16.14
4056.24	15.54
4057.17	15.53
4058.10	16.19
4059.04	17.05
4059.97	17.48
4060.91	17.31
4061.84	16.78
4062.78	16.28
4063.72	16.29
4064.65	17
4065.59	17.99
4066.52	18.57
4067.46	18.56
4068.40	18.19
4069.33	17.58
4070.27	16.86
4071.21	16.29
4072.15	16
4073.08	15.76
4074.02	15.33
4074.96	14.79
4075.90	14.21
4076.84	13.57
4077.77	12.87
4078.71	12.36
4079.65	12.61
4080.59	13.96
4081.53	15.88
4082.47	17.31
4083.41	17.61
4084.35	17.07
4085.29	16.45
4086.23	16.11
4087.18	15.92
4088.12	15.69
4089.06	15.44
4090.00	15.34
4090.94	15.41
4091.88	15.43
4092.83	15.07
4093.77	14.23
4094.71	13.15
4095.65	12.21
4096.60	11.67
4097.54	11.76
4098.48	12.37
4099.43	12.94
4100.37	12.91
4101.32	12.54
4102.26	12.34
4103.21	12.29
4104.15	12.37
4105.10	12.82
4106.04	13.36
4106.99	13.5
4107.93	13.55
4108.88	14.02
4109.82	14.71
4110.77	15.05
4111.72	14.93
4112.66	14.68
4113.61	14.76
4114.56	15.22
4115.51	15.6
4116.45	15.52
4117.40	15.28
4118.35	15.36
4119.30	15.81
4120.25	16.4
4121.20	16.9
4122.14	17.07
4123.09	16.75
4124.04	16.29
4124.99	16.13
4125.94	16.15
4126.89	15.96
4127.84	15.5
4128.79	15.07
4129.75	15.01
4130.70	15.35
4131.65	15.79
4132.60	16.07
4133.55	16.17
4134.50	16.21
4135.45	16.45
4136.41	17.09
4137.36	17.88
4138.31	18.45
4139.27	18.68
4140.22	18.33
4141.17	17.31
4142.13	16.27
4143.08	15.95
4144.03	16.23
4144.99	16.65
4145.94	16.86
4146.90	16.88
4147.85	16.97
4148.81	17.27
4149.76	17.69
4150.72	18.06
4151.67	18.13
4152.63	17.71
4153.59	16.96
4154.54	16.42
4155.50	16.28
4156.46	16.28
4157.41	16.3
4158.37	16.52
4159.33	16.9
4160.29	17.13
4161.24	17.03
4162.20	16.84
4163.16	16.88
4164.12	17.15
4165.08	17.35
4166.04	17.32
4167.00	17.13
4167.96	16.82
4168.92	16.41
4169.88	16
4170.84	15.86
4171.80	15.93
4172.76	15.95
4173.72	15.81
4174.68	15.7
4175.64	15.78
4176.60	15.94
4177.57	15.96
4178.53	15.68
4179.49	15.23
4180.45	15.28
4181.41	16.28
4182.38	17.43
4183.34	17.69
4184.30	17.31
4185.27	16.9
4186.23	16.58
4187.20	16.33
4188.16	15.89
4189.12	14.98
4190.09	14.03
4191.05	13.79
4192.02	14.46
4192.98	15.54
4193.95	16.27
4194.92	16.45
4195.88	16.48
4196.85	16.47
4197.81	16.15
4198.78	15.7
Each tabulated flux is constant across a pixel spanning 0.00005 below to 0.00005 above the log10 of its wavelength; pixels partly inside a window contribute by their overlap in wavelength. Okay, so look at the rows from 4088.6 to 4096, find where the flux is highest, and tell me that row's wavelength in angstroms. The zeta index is 4089.06 angstroms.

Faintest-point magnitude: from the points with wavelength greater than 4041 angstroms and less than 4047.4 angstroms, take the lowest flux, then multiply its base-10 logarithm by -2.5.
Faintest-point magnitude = -3.09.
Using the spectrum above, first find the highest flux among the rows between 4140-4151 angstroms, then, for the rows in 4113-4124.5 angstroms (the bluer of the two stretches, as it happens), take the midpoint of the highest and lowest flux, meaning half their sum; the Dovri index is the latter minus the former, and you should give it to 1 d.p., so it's -2.4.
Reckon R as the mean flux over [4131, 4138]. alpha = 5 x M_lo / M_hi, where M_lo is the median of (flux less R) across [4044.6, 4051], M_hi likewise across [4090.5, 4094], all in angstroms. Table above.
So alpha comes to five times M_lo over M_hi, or -4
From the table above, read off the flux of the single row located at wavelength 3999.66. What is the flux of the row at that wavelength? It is 16.18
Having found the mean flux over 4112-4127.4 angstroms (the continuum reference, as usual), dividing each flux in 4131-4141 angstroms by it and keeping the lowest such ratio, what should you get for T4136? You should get 1.00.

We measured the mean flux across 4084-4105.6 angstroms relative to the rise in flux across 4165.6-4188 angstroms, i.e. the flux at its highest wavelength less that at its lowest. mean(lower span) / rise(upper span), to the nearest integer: -14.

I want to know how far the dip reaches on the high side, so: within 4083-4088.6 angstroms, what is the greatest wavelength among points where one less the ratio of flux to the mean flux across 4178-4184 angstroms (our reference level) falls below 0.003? 4085.29 angstroms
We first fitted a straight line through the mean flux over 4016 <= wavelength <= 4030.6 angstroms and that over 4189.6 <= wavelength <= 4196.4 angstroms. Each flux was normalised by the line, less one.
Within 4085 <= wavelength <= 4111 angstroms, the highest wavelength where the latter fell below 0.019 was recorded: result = 4110.77 angstroms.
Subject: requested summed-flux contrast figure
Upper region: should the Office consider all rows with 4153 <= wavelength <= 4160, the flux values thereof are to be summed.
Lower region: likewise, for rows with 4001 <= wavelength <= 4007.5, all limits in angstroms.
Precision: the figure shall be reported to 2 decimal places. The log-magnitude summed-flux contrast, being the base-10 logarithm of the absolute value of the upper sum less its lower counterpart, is 0.74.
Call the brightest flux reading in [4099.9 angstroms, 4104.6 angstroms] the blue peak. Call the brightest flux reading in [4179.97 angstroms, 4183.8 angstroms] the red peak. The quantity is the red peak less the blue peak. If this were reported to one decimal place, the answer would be 4.8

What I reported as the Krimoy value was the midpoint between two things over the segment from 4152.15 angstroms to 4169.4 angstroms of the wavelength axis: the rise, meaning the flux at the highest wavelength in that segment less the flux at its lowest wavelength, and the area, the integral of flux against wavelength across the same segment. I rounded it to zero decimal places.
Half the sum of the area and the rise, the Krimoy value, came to 145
